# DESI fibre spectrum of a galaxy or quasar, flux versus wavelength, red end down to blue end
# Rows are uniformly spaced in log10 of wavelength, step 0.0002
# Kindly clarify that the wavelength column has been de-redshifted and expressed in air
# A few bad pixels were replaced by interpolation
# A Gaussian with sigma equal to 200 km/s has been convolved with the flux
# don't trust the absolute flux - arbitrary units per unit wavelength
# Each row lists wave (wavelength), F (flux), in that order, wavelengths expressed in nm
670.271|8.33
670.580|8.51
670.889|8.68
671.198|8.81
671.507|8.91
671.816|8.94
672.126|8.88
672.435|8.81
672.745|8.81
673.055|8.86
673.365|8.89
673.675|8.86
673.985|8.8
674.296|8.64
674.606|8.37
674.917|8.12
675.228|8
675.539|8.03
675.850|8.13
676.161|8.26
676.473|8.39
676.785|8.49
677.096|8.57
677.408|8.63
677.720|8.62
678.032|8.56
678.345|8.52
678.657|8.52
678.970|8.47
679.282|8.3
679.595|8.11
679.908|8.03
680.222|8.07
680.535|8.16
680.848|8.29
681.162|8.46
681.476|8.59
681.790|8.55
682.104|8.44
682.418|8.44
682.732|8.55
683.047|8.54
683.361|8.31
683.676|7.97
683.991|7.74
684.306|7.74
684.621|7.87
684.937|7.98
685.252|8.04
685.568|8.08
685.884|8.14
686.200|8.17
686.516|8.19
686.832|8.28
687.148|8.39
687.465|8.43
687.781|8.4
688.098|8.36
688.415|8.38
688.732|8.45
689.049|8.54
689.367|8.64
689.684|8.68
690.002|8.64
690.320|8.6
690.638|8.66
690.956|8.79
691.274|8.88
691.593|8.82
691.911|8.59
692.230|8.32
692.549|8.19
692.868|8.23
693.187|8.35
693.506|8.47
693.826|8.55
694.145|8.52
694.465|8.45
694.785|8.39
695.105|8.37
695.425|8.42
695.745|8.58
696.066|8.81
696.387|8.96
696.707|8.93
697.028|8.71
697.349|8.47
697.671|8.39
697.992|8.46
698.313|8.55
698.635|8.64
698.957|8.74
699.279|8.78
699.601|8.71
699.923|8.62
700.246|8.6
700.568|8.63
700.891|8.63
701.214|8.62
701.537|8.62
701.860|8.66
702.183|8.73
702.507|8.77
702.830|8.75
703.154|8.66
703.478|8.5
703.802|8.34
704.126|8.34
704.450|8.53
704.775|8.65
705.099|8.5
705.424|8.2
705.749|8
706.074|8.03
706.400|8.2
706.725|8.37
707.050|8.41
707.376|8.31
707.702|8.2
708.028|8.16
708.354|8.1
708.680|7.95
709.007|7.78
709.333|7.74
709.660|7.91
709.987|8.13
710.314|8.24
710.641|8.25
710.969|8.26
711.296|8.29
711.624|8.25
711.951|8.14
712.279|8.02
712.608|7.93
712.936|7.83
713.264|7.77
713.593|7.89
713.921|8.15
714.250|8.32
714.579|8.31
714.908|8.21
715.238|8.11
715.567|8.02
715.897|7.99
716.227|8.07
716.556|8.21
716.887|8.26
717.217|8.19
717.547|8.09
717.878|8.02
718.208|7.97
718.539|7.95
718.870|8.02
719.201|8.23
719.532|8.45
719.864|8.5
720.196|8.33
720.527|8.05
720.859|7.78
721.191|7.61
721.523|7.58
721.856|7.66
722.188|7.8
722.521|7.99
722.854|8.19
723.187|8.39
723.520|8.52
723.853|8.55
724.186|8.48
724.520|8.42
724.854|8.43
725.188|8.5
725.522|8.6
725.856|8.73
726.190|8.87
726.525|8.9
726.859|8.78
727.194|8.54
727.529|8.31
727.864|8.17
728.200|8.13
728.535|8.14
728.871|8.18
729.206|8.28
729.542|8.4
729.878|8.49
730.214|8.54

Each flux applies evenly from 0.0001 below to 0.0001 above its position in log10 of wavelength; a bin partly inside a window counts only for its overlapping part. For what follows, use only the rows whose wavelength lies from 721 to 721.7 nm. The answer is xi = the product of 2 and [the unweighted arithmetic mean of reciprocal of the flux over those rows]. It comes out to 0.263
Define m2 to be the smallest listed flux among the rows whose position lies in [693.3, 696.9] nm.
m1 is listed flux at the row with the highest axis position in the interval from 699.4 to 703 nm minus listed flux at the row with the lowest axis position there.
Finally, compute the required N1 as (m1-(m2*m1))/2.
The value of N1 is -0.15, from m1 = 0.04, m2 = 8.37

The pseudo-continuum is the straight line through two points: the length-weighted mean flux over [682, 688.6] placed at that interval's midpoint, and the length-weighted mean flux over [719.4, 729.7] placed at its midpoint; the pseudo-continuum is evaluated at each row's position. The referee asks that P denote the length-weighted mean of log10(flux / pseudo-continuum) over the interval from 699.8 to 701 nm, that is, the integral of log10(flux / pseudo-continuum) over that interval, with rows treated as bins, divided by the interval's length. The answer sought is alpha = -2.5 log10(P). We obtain 4.3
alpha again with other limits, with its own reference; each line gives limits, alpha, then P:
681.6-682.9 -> 4.5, 0.015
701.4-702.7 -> 4.1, 0.023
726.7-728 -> 5.3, 0.008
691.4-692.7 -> 4.7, 0.014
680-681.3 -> 7.0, 0.002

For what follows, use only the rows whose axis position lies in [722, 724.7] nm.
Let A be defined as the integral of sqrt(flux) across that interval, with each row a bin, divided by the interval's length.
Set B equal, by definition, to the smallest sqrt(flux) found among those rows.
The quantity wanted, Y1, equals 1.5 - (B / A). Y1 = 0.530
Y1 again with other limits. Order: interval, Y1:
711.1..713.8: 0.516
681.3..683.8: 0.528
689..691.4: 0.508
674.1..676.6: 0.515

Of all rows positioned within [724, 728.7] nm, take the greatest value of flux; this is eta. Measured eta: 8.9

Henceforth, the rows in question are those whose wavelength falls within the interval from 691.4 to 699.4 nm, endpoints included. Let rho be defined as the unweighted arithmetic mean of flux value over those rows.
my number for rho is 8.55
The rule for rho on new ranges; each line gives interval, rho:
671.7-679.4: 8.54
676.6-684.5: 8.35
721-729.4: 8.31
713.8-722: 8.08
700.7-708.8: 8.41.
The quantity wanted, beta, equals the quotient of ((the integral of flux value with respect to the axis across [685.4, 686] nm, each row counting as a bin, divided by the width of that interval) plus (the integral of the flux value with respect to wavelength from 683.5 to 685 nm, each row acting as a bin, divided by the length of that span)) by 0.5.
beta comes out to 31.9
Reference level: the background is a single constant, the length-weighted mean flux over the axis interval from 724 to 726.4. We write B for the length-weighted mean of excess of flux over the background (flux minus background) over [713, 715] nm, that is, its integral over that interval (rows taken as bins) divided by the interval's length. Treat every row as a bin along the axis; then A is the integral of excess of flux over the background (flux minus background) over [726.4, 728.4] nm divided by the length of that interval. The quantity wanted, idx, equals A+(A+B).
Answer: -0.74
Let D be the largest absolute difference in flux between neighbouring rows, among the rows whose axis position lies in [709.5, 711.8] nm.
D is 0.22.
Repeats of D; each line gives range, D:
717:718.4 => 0.10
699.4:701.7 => 0.09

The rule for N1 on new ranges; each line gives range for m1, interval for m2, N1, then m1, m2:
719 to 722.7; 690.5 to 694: 0.86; -0.24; 8.19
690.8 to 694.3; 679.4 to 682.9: 0.95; -0.27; 8.03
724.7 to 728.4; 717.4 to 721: 1.02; -0.30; 7.78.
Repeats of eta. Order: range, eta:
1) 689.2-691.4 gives 8.88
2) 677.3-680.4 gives 8.63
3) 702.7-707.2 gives 8.75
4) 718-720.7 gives 8.5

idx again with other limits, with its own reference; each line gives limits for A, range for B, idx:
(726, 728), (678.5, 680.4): -0.29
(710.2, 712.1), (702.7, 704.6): -0.75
